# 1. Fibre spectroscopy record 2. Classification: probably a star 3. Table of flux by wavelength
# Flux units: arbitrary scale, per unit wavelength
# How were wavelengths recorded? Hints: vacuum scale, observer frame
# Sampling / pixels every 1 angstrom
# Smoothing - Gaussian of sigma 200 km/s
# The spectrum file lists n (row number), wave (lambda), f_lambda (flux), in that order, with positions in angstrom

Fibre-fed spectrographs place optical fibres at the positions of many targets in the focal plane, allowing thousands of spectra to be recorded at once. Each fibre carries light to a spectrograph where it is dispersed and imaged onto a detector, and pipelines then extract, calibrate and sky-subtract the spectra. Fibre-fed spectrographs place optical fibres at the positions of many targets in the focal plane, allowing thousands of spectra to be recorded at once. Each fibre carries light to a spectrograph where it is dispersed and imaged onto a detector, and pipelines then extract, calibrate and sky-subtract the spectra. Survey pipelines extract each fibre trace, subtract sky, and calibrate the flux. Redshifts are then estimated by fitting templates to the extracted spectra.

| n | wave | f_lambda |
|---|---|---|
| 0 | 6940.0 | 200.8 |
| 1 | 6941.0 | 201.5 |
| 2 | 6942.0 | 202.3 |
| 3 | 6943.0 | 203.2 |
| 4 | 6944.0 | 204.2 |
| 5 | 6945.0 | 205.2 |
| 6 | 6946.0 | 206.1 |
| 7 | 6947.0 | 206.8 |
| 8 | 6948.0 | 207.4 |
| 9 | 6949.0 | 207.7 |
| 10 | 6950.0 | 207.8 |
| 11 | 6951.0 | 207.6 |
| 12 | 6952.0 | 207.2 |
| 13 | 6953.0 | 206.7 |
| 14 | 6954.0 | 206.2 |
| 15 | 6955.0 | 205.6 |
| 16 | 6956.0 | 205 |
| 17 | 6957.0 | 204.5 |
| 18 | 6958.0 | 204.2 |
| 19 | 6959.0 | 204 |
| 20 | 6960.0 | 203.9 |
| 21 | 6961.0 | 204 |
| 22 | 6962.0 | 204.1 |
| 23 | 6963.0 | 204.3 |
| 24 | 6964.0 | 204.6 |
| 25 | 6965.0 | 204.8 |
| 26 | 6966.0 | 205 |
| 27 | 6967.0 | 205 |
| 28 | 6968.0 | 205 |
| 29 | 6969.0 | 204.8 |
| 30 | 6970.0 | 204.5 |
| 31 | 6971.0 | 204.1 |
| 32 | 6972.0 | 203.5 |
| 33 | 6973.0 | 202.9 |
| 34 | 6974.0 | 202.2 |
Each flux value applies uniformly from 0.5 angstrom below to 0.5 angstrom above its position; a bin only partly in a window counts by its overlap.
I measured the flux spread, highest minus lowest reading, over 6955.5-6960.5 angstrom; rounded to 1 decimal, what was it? 1.1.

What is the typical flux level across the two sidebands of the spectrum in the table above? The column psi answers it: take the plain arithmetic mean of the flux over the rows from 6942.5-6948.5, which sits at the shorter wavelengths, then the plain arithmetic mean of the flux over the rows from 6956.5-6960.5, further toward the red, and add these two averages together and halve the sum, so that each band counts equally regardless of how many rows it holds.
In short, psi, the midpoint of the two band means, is 205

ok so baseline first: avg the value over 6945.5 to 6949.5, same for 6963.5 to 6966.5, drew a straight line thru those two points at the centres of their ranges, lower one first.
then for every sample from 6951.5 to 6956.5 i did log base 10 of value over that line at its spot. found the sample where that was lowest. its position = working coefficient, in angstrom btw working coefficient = 6956.0 angstrom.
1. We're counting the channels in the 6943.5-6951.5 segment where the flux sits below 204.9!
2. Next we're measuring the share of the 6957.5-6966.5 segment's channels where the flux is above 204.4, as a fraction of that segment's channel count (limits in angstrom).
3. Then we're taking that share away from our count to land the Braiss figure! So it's 0.7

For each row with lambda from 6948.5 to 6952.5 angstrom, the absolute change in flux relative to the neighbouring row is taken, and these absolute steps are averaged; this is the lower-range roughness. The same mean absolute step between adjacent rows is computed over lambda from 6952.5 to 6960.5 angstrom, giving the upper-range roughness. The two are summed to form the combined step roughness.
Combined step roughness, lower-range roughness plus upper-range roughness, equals 0.63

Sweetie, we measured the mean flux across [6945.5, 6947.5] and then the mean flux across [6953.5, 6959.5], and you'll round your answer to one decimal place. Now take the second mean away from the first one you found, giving 1.5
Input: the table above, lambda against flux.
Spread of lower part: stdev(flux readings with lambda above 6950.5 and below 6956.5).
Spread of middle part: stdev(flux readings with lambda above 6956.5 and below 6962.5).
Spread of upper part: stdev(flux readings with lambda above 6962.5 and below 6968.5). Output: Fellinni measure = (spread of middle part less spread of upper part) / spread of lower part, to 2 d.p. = -0.07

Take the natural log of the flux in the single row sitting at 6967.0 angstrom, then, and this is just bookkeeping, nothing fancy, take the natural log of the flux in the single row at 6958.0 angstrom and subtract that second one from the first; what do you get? 0.0039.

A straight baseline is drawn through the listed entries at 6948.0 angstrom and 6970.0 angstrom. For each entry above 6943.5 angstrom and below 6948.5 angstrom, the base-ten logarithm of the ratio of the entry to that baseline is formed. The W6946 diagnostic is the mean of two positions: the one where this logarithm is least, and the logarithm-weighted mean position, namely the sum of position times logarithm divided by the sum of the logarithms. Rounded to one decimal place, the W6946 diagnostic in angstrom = 6944.5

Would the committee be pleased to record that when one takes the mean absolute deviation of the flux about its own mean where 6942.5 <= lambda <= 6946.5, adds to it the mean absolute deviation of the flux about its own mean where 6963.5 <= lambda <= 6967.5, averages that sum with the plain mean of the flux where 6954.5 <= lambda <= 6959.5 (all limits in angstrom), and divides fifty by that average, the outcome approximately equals 0.486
